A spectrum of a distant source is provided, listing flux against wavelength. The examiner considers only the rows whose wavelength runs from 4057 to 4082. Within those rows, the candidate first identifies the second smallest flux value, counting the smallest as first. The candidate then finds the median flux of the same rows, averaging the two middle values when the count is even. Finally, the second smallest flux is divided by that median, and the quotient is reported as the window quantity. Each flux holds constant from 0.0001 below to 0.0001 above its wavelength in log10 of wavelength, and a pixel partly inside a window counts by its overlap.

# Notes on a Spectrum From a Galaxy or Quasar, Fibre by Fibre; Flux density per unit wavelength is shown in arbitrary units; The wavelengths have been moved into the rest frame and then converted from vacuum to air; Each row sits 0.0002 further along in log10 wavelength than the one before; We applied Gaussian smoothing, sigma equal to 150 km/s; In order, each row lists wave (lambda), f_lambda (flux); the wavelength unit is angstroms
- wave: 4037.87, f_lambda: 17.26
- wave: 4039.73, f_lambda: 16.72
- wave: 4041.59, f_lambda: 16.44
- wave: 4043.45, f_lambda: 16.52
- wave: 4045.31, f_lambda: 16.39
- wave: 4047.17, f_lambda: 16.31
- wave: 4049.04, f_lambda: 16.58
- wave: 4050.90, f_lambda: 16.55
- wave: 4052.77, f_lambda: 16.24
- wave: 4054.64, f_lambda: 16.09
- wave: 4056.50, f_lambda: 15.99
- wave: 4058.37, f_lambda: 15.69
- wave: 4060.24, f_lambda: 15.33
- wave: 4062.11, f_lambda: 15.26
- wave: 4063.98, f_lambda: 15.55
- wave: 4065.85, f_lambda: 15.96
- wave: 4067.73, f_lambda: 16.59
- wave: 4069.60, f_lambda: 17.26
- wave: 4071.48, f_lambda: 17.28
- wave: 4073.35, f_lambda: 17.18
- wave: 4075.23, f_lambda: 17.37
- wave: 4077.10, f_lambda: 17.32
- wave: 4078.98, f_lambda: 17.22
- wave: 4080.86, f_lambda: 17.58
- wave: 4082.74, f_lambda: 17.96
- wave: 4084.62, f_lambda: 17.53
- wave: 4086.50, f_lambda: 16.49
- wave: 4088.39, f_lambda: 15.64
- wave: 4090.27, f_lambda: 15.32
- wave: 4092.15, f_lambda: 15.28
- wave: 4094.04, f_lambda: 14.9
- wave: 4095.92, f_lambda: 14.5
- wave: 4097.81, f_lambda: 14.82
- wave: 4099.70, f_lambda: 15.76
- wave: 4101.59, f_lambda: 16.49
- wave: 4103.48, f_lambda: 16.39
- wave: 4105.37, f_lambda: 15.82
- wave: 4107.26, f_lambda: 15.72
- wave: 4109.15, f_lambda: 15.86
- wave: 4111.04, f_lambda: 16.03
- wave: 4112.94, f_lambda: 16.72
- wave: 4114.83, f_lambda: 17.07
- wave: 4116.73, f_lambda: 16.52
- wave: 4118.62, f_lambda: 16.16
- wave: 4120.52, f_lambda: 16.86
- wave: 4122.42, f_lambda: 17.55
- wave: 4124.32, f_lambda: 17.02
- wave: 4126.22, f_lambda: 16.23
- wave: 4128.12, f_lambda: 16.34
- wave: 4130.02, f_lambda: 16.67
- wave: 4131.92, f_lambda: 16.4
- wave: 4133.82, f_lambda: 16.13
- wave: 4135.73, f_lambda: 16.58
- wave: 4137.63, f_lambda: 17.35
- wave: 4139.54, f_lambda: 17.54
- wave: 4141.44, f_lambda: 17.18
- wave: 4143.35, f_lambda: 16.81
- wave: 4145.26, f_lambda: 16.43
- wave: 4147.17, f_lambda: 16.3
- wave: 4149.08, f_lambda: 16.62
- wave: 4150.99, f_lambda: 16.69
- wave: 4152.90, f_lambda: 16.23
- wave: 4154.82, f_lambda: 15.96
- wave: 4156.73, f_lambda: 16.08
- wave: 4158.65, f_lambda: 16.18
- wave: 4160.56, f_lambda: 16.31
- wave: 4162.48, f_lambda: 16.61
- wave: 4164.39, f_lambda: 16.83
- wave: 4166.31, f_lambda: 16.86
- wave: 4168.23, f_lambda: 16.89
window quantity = 0.892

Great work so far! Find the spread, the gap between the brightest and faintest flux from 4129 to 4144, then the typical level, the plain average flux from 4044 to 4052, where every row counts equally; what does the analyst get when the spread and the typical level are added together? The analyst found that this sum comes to 17.9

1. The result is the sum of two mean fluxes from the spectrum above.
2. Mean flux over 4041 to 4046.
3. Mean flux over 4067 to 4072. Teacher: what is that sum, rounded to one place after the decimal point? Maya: 33.5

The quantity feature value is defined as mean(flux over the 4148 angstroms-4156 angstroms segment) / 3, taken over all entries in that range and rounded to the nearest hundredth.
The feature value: 5.46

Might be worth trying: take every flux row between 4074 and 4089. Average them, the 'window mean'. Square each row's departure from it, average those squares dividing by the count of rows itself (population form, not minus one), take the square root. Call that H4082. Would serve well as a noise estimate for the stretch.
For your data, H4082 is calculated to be 0.69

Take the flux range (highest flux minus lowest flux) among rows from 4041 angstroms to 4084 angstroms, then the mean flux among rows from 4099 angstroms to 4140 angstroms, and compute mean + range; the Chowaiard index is 19.2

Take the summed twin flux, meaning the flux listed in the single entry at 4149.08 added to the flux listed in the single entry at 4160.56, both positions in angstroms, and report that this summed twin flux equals 32.9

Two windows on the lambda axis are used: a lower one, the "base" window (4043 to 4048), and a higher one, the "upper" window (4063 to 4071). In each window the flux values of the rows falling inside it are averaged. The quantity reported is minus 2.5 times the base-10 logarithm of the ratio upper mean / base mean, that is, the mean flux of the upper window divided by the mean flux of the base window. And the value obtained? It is 0.00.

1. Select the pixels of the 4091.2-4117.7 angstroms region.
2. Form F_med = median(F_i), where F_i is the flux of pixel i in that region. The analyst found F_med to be 15.8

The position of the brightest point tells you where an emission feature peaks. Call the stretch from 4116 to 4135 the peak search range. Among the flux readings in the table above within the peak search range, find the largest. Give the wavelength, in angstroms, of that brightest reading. 4122.42 angstroms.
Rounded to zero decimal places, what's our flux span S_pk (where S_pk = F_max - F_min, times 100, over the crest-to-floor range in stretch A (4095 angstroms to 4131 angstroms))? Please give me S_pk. 305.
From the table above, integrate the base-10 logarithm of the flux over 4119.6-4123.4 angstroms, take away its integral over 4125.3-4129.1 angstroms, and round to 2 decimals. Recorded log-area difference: 0.08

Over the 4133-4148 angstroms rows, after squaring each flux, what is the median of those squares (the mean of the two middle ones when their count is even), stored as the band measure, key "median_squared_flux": 279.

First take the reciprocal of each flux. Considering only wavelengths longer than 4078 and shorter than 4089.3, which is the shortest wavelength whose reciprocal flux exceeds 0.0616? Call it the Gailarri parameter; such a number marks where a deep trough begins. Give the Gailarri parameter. 4088.39 angstroms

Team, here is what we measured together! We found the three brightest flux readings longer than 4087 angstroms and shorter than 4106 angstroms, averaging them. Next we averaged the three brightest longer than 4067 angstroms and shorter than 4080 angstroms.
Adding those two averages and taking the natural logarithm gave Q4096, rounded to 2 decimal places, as 3.51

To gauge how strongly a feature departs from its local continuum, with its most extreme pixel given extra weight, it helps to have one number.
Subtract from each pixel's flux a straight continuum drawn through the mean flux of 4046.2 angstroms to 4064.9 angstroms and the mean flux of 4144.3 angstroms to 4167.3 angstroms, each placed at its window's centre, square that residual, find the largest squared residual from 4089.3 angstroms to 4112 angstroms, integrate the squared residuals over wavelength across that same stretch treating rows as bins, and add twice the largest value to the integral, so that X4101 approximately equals 21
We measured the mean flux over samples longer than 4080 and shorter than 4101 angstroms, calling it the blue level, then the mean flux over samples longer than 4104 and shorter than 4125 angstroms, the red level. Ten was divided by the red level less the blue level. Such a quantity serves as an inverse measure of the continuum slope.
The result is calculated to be 20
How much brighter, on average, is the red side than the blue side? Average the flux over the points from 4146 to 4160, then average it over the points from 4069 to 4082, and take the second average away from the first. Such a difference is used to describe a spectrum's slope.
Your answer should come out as -1.0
